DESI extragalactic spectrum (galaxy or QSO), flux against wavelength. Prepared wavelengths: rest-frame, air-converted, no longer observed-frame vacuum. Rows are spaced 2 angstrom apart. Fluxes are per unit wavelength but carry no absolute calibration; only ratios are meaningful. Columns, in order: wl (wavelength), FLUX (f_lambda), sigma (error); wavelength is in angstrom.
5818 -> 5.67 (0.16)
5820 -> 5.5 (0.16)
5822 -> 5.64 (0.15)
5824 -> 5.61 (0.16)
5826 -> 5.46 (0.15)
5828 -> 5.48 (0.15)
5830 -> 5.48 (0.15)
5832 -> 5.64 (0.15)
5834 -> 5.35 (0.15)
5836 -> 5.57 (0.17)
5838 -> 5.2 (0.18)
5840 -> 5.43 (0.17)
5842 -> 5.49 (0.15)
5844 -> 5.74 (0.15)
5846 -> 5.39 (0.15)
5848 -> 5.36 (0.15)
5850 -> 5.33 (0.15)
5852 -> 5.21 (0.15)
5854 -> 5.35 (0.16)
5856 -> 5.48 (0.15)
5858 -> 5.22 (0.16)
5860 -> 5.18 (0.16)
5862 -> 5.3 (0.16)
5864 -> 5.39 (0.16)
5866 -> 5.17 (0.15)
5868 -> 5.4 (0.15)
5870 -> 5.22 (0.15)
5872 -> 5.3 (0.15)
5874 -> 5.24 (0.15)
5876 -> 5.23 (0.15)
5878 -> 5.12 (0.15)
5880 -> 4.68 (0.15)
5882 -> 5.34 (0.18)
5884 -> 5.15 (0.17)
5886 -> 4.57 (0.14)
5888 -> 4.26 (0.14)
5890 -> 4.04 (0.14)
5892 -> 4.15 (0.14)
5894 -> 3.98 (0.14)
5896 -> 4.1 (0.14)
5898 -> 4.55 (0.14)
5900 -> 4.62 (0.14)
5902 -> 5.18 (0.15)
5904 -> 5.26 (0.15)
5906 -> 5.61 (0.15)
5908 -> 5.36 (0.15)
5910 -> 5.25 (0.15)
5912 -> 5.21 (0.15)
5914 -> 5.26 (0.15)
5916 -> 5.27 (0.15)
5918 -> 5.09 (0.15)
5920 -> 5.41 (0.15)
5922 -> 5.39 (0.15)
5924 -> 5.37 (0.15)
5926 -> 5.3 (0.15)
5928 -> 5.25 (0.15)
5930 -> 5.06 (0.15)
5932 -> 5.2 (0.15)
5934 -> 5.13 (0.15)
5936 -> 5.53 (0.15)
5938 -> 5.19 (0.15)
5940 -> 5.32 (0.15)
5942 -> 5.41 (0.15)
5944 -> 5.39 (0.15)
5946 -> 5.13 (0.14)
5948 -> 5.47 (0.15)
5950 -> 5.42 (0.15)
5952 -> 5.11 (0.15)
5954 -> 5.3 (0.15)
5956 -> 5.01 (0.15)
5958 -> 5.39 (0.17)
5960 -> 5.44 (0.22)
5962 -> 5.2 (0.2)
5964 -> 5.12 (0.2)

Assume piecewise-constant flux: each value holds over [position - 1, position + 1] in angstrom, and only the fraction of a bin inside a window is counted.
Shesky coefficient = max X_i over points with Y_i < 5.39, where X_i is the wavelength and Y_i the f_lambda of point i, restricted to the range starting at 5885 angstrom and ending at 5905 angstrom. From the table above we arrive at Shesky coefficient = 5904 angstrom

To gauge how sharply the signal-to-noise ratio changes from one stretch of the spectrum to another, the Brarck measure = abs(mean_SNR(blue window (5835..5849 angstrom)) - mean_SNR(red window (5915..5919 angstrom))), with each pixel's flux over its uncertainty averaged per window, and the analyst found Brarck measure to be 0.2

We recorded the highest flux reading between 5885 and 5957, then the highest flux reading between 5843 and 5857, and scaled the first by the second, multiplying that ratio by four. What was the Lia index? 3.91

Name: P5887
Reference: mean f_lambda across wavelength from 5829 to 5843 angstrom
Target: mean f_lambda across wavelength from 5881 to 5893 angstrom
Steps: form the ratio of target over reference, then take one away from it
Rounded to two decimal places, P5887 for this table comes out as -0.16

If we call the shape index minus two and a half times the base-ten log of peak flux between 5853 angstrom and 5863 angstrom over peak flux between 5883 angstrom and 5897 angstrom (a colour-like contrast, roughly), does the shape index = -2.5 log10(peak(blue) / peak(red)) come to -0.07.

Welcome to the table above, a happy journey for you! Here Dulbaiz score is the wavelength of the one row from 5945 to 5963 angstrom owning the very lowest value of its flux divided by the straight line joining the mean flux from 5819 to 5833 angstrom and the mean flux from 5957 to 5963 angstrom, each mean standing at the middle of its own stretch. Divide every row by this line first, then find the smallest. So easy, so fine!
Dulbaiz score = 5956 angstrom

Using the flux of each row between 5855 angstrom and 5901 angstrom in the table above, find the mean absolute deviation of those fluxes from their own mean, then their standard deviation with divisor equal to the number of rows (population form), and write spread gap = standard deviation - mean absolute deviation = 0.045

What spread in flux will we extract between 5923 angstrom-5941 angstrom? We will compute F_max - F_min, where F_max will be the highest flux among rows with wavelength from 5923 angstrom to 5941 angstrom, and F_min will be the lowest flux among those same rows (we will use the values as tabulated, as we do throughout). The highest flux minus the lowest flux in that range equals 0.47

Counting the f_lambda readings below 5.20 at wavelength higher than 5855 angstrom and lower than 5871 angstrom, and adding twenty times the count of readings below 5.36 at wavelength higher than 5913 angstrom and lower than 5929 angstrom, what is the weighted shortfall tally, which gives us 102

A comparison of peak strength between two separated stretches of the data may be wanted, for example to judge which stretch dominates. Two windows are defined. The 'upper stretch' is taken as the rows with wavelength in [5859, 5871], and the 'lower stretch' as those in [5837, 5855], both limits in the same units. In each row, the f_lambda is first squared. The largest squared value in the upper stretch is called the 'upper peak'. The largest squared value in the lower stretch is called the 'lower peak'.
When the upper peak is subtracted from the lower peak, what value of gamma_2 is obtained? 3.8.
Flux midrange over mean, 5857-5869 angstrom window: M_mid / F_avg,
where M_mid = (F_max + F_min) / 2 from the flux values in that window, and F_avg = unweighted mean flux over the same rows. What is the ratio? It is 1.00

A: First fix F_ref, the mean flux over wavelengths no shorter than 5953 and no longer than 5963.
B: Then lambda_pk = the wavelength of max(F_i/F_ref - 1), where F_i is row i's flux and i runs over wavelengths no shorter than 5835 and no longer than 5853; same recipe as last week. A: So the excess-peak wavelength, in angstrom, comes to 5844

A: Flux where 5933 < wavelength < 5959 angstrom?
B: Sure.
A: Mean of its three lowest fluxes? 5.08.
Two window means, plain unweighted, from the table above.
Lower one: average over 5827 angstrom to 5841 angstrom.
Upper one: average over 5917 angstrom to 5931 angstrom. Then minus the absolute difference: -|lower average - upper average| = -0.18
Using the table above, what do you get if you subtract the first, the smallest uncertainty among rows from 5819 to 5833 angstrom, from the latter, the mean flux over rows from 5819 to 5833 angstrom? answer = 5.39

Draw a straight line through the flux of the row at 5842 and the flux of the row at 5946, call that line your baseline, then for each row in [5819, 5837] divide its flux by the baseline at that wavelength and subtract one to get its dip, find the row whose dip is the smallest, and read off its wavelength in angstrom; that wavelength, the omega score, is 5834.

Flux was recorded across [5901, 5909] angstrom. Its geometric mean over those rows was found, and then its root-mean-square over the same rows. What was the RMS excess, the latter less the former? 0.005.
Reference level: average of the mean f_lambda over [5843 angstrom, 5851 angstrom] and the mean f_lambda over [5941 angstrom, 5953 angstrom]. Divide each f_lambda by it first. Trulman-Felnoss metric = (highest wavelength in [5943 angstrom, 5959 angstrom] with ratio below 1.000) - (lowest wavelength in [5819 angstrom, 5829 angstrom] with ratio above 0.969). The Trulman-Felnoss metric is 136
